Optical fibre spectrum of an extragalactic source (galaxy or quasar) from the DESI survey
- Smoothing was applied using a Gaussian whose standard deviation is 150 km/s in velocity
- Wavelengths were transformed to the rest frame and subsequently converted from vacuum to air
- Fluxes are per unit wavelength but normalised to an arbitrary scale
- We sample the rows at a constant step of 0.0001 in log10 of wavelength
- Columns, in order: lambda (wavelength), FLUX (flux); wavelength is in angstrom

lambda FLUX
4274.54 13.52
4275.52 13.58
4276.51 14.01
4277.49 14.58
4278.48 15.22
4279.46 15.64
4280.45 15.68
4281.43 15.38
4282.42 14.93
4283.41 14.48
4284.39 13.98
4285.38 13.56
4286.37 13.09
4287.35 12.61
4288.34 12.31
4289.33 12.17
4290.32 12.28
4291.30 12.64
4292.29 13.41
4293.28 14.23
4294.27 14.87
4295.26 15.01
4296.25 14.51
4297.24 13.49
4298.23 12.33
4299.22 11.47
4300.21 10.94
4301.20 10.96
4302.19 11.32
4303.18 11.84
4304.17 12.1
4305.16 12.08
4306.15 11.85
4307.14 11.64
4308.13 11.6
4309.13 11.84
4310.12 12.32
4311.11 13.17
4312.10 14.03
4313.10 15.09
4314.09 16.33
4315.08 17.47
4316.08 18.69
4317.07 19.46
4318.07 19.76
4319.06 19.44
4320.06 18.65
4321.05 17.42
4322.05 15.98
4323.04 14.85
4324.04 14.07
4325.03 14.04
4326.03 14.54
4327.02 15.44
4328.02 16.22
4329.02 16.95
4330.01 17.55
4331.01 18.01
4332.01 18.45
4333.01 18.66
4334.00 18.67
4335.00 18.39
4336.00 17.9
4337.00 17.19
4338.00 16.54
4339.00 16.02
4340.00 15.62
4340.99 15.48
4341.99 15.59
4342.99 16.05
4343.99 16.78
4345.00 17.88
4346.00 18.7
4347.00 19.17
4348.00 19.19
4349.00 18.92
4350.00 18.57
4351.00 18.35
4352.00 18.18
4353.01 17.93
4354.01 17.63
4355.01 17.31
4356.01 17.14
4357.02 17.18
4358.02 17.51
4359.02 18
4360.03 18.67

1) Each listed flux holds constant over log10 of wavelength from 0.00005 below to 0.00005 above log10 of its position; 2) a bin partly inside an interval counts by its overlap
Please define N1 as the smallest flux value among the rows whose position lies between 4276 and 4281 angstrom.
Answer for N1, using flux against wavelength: 14.01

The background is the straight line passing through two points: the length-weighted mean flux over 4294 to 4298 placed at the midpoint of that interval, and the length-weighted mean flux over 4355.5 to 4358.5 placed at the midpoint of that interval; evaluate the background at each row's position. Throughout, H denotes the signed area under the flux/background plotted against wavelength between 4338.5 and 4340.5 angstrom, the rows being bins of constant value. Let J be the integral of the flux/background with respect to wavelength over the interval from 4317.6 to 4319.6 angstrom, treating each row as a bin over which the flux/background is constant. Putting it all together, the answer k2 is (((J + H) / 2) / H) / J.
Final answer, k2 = 0.5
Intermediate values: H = 1.9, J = 3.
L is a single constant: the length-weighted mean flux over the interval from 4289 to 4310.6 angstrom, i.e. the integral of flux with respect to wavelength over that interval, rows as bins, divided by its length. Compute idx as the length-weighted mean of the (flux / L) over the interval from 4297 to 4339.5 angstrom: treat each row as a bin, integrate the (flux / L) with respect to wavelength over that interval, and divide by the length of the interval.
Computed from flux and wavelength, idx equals 1.22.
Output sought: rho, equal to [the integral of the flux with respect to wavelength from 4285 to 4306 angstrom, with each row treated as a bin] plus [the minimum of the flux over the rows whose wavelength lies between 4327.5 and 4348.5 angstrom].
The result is 282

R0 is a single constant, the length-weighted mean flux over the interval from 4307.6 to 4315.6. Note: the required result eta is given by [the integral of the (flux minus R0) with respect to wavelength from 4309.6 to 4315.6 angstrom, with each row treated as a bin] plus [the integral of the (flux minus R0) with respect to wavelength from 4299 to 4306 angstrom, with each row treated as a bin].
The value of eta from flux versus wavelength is -12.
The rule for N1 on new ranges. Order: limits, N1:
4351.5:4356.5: 17.14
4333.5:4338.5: 16.54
